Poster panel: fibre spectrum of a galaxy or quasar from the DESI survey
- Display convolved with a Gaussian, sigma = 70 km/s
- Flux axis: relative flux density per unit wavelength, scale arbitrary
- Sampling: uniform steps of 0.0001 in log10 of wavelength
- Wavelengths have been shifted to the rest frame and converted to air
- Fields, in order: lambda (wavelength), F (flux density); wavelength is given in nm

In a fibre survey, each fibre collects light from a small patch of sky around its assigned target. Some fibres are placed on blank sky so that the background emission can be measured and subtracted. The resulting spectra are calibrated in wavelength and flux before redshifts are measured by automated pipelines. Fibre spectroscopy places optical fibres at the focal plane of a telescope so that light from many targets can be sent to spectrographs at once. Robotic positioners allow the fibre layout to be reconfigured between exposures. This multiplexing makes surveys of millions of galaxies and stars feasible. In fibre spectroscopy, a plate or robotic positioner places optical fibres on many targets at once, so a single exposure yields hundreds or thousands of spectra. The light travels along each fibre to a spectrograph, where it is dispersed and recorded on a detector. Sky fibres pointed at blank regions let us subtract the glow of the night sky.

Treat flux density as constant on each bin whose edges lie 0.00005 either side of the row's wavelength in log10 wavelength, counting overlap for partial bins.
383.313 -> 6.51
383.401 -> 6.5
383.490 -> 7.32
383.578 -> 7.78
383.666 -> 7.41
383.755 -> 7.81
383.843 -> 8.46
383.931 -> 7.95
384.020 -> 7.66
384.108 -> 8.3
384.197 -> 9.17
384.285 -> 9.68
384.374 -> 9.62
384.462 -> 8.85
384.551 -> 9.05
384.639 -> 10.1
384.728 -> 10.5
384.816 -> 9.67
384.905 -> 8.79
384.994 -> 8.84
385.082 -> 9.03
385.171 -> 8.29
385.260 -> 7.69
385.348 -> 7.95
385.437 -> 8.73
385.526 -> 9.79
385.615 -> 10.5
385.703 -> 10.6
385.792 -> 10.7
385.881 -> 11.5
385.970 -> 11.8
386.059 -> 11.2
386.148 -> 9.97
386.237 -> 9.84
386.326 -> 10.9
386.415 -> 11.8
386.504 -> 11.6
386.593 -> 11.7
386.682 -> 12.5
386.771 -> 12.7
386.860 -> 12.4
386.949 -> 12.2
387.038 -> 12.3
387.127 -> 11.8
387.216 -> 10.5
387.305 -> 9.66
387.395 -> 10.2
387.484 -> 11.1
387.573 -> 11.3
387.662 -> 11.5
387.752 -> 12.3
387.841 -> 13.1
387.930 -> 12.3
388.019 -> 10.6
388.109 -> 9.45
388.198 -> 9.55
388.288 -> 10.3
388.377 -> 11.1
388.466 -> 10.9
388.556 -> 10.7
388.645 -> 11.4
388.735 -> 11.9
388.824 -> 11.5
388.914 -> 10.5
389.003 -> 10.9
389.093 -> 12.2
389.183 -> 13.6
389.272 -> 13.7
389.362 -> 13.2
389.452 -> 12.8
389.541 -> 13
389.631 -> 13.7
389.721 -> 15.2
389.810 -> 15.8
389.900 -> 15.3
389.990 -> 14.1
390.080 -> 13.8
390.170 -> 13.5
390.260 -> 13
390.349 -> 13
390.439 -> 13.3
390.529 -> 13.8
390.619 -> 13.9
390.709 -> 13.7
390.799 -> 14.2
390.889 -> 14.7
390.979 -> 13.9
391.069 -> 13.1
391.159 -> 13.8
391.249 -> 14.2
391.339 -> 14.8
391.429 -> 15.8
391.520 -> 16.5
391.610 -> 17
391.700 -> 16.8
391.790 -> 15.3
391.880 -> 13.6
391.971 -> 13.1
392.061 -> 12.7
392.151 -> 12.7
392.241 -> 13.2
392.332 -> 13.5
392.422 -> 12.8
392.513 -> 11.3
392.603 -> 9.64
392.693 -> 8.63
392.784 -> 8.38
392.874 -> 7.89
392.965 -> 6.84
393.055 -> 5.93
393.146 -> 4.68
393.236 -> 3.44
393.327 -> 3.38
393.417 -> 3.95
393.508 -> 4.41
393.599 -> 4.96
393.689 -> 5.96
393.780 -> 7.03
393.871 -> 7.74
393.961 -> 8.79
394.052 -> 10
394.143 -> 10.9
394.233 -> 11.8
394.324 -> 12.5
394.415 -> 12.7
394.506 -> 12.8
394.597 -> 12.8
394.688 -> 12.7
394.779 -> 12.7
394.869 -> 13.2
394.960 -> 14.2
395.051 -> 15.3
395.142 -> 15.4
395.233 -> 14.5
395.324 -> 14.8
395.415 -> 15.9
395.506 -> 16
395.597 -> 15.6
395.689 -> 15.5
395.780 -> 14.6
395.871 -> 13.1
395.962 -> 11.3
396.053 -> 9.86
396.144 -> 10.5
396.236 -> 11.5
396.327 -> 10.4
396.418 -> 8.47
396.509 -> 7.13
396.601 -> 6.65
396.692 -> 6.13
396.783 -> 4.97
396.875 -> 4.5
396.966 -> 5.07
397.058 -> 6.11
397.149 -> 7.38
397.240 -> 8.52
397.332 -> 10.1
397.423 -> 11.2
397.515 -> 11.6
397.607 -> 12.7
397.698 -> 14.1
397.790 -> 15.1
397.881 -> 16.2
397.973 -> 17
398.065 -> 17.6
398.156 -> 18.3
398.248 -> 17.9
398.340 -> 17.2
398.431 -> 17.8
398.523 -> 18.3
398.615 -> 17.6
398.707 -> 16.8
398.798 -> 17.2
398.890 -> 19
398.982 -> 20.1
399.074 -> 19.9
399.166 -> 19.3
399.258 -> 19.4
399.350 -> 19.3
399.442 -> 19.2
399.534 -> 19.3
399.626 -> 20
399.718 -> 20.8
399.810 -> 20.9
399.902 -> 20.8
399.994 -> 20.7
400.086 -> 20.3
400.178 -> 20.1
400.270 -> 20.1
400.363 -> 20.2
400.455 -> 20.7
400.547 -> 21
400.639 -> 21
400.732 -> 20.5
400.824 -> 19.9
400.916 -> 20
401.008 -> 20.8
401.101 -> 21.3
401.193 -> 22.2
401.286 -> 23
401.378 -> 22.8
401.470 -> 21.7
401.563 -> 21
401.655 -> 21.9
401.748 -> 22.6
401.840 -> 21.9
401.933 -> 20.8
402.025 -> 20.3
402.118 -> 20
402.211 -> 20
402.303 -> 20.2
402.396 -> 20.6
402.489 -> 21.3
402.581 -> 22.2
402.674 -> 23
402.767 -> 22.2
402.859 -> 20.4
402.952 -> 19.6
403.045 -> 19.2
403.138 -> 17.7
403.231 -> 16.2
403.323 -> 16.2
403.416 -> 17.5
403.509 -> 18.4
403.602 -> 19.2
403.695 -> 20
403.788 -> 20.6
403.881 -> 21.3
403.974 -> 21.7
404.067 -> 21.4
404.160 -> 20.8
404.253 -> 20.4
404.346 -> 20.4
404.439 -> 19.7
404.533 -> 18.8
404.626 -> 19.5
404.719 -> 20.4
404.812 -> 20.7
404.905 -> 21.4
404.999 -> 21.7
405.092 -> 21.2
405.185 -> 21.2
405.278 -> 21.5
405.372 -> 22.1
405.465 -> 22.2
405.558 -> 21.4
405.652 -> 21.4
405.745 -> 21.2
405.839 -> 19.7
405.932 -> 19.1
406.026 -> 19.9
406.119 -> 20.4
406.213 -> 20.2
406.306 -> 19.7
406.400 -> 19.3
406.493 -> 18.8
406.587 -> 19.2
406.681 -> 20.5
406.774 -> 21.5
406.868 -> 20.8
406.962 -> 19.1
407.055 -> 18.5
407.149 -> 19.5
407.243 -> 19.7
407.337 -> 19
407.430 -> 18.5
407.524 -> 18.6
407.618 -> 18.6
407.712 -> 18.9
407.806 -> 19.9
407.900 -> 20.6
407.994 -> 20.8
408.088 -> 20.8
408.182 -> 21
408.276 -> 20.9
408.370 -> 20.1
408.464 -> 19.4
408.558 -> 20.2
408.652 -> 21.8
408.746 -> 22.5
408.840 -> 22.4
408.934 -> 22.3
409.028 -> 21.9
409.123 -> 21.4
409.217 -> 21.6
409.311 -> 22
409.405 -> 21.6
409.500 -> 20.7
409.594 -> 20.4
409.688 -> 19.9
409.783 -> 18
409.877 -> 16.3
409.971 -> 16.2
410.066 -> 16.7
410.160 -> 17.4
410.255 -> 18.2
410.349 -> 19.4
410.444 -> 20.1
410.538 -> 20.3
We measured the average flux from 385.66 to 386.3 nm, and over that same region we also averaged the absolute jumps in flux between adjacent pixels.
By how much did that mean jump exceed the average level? -10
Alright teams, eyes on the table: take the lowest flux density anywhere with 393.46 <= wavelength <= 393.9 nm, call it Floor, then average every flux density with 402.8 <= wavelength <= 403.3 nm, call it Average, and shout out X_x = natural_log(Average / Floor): 1.4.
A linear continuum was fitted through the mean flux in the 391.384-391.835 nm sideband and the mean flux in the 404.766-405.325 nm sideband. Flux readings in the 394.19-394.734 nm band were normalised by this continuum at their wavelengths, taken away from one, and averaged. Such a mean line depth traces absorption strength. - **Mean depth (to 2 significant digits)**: 0.28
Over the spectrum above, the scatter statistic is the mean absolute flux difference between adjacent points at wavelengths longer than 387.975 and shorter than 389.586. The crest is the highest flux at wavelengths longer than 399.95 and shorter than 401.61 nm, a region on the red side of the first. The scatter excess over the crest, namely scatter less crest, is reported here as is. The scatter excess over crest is -22.4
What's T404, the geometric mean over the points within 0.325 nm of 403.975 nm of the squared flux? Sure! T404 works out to 436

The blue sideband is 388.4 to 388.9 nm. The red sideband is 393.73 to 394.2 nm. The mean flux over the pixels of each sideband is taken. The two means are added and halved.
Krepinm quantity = 10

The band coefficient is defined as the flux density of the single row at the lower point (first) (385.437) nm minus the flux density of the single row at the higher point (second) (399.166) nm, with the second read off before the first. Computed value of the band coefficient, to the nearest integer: -11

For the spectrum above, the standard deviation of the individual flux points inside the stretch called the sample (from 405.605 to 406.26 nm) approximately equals 0.8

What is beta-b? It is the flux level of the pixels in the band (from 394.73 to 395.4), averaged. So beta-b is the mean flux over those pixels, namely 14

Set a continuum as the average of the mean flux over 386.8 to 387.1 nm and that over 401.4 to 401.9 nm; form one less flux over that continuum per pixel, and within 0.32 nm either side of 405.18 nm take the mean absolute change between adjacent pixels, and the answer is 0.018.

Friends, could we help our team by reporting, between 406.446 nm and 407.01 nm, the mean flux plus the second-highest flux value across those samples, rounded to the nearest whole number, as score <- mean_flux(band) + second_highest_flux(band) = 41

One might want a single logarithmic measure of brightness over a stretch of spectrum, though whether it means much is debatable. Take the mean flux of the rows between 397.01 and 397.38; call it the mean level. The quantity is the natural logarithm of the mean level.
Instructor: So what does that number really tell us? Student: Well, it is 2.1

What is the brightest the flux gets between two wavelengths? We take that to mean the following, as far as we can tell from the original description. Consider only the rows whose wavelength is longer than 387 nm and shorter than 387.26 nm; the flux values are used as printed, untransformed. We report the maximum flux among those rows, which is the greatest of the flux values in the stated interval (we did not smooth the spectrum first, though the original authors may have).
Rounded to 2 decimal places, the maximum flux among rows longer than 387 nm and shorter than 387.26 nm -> 12.30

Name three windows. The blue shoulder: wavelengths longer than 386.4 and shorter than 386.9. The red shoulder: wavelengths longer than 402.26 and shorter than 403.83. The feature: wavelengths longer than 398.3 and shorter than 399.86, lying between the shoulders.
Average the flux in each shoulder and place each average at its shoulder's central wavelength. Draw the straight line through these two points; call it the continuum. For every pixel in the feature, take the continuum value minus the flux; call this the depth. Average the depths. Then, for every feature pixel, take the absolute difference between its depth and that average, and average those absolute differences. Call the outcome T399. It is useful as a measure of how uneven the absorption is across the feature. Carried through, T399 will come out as 0.9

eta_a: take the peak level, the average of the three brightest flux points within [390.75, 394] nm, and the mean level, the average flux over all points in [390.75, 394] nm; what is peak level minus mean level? 6.1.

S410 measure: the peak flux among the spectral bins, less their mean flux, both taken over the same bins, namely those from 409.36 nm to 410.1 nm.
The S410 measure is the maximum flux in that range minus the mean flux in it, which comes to 2.9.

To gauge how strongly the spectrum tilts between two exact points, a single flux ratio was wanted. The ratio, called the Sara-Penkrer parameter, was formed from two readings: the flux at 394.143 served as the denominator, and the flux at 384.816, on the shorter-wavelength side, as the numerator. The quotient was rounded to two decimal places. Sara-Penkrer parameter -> 0.89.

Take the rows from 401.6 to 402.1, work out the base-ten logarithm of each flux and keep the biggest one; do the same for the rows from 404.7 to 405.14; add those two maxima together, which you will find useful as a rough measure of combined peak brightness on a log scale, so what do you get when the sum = 2.7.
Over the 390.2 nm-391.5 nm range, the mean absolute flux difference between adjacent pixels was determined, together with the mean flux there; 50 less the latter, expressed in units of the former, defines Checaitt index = 73.2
